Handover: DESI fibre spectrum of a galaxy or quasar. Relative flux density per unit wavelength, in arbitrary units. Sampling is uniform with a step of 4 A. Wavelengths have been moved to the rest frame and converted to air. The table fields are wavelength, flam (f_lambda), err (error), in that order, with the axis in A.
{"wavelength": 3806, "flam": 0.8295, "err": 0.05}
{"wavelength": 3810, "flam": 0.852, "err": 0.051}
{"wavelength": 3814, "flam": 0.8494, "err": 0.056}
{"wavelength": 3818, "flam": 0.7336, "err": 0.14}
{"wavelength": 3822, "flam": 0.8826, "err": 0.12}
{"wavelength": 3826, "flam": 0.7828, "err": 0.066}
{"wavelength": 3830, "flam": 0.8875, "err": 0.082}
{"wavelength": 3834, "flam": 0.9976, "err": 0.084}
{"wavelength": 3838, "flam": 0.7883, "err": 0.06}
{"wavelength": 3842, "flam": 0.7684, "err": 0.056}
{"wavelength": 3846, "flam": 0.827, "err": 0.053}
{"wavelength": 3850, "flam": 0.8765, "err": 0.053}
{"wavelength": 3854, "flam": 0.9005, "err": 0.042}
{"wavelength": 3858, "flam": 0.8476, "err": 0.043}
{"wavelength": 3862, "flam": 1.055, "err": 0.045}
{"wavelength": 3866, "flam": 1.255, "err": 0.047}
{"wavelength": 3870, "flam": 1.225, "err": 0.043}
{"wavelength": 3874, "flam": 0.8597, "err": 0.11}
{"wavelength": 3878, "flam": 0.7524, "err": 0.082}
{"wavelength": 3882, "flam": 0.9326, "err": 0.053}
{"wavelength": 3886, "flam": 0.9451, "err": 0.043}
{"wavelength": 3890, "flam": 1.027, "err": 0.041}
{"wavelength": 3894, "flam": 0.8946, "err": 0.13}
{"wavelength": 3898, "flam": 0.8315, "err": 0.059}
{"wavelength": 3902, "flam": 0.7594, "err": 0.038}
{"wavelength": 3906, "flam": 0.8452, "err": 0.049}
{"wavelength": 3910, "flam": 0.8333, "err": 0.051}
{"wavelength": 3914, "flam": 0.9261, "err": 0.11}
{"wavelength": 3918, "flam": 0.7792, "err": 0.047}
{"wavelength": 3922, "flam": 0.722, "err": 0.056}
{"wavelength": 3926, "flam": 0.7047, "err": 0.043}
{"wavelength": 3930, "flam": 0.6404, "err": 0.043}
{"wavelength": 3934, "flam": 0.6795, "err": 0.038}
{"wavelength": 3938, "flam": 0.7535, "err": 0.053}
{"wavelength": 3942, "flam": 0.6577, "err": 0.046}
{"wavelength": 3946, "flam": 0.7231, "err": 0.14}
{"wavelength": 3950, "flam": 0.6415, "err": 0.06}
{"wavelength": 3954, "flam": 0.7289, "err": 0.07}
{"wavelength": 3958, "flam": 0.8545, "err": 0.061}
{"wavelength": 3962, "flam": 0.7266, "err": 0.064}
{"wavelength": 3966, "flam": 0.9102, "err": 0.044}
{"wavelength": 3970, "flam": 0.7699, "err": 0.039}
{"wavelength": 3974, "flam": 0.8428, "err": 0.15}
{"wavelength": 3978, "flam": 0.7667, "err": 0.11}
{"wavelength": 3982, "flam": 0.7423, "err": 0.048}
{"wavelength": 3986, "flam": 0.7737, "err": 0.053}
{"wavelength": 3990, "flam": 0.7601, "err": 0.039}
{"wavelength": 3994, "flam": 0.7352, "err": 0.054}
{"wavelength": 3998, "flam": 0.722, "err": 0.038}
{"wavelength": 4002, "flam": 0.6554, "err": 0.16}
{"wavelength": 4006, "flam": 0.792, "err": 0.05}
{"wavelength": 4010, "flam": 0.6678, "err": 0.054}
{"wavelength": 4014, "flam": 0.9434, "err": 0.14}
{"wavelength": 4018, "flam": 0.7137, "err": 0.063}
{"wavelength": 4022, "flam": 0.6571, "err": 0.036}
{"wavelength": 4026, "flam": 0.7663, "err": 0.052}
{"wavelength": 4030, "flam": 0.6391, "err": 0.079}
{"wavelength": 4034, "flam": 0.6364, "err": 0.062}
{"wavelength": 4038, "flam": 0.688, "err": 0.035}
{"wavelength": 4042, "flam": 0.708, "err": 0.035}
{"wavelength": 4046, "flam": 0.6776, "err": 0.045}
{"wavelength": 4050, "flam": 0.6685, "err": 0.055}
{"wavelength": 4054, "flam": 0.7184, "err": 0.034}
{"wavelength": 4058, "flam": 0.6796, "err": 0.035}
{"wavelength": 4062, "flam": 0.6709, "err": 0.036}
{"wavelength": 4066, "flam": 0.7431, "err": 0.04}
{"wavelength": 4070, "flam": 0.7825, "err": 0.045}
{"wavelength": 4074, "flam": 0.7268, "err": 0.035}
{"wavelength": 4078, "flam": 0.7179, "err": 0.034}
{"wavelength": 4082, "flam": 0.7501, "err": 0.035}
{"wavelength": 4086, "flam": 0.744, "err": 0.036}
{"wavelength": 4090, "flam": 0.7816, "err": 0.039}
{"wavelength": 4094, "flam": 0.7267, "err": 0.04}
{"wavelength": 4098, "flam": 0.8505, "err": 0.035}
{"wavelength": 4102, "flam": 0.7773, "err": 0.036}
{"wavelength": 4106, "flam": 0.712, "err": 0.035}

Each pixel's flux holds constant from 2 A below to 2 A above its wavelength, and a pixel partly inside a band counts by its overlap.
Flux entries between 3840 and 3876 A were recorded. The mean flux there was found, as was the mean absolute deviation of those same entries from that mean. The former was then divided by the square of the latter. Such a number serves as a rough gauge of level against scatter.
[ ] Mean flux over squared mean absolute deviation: 44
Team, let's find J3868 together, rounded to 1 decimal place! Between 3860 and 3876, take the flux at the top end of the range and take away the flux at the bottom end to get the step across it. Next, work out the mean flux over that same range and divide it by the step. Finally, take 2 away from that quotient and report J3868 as -7.6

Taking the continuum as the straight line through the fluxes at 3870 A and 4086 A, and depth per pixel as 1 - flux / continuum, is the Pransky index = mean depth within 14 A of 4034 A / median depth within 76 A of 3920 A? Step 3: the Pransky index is 0.75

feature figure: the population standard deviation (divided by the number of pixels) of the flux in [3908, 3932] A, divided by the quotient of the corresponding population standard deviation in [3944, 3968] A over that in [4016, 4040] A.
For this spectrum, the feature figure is 0.047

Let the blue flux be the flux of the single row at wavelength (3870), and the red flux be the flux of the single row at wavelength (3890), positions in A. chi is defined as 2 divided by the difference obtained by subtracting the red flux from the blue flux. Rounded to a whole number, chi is 10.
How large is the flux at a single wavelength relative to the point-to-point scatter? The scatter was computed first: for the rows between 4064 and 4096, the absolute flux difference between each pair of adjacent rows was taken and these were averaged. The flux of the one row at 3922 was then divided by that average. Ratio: 21.5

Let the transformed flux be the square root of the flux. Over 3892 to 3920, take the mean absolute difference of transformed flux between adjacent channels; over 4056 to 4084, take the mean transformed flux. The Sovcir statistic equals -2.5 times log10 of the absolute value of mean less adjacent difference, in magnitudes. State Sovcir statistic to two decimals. 0.23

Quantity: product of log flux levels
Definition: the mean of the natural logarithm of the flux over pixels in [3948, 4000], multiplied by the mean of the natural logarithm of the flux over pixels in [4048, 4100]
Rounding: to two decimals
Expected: 0.08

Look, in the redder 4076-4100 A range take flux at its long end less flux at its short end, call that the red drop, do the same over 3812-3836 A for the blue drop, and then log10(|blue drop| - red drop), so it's -1.81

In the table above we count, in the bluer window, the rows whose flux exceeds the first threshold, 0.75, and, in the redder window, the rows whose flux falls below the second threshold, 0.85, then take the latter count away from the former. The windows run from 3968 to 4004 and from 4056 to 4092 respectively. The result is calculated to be -4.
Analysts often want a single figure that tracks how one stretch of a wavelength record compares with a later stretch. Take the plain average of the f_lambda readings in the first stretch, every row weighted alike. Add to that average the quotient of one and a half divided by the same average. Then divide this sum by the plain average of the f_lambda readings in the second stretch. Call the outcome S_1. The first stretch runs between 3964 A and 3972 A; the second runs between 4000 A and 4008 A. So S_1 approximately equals 3.63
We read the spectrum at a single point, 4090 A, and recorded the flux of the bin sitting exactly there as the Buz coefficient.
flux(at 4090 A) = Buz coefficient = 0.7816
